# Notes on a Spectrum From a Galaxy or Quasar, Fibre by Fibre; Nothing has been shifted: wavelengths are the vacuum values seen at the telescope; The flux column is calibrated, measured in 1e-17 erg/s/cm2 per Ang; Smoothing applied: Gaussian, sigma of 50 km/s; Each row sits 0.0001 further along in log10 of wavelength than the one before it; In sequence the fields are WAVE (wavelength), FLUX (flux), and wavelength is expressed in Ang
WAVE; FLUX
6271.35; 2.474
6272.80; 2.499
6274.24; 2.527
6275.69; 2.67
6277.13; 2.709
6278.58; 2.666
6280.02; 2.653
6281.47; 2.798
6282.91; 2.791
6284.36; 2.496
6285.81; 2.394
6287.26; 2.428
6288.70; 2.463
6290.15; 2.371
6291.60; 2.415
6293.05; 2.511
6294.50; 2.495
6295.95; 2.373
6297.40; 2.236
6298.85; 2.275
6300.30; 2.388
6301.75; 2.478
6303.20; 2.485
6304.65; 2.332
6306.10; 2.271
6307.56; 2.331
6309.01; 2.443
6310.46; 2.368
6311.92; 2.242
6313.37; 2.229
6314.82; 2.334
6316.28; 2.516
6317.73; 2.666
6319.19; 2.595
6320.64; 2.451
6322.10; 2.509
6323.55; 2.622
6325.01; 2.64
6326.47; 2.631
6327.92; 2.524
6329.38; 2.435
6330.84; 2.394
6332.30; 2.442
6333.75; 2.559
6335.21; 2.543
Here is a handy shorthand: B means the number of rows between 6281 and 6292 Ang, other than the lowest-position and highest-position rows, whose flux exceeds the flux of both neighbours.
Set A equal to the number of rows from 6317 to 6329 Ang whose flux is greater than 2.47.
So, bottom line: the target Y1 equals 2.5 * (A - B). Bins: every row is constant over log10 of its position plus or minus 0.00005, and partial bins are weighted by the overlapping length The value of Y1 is 15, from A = 7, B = 1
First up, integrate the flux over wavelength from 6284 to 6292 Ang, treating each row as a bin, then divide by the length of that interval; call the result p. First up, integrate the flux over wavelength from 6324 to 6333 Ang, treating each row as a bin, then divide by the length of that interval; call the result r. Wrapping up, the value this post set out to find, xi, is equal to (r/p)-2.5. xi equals -1.46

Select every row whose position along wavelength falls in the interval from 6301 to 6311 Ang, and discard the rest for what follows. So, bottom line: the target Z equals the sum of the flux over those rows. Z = 16.7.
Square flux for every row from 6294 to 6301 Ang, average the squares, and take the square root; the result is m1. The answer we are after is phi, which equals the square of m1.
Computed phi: 5.55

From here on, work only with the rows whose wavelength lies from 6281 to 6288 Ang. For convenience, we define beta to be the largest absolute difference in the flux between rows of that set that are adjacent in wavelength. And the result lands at 0.295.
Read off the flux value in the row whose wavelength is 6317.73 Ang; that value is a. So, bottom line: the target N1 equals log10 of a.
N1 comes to 0.43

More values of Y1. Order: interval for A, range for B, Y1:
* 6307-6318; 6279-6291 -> 0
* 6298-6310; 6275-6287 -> 0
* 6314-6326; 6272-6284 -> 10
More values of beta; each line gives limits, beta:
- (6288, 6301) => 0.137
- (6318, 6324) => 0.144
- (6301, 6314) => 0.153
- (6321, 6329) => 0.113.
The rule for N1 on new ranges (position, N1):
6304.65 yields 0.37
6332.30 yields 0.39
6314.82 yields 0.37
